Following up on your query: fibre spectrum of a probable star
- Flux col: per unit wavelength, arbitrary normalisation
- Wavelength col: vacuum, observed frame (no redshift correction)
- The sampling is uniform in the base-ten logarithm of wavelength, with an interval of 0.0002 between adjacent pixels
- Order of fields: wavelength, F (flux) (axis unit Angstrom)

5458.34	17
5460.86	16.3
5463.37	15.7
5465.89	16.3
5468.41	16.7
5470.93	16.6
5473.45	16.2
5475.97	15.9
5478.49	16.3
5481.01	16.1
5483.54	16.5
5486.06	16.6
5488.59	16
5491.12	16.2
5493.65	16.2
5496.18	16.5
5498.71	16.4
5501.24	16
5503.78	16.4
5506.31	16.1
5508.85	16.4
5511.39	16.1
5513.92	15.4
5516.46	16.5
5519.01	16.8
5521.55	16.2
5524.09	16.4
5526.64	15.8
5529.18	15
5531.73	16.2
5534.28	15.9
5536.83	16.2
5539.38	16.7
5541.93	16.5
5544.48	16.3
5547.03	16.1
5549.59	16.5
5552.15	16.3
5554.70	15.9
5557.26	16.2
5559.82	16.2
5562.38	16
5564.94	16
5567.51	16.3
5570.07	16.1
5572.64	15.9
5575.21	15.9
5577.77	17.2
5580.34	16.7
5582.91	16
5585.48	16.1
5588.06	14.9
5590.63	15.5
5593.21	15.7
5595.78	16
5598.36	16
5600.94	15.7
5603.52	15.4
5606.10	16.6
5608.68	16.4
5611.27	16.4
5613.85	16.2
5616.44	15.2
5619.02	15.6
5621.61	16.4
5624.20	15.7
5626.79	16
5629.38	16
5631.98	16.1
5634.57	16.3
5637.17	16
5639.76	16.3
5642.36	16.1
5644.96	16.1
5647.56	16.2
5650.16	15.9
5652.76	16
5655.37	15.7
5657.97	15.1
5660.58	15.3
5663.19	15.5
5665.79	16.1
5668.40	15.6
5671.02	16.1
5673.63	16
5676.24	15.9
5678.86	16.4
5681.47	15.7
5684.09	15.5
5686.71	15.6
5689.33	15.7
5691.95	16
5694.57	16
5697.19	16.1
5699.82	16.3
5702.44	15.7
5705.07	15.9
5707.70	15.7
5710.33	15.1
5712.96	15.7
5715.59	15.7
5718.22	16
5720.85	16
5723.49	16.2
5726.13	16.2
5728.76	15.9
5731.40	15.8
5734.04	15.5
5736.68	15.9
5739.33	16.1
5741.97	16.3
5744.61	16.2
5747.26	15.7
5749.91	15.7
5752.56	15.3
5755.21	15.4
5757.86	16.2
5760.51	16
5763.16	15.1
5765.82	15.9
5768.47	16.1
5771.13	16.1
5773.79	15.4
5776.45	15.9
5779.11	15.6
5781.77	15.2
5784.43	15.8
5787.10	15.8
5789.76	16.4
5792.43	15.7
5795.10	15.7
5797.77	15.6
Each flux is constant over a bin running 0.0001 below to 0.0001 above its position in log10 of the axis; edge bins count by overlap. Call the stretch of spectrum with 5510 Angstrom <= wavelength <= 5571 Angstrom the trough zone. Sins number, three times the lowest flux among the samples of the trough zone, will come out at 45.0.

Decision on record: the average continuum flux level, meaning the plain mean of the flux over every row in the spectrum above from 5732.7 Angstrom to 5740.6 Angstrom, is 15.8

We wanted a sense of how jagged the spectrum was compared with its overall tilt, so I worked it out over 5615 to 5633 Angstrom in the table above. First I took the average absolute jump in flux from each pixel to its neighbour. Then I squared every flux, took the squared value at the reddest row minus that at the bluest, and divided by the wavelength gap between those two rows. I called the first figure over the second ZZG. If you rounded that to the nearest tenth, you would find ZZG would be 0.2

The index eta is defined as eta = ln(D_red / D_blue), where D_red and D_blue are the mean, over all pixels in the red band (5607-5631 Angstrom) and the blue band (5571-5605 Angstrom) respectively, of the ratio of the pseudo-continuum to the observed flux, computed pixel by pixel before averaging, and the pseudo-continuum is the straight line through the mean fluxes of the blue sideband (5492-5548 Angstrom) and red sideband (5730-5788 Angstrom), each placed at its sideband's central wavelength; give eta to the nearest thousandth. -0.008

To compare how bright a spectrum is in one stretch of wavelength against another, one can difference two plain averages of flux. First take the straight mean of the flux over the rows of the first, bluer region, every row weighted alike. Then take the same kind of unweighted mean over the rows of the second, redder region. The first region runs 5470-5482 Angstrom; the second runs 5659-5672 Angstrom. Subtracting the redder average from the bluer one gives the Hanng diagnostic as 0.5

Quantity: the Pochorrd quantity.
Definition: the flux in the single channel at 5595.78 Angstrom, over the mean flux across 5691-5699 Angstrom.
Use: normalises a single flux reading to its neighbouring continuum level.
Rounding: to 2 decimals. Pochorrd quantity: 1.00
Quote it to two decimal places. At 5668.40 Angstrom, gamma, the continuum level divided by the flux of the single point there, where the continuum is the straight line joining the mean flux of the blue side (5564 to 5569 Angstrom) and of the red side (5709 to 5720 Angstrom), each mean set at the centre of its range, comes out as 1.01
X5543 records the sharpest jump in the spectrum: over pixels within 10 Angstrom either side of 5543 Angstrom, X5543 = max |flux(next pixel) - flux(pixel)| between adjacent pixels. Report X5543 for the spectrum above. 0.5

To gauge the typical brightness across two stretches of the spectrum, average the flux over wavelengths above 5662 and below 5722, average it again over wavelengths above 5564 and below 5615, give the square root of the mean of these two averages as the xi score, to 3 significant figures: 3.99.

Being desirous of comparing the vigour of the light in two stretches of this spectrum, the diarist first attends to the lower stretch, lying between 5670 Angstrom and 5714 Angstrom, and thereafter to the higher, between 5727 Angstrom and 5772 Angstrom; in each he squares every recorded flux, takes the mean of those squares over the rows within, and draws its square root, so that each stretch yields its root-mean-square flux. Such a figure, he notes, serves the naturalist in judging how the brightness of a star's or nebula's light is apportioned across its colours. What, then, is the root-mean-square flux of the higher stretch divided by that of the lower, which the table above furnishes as 0.999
